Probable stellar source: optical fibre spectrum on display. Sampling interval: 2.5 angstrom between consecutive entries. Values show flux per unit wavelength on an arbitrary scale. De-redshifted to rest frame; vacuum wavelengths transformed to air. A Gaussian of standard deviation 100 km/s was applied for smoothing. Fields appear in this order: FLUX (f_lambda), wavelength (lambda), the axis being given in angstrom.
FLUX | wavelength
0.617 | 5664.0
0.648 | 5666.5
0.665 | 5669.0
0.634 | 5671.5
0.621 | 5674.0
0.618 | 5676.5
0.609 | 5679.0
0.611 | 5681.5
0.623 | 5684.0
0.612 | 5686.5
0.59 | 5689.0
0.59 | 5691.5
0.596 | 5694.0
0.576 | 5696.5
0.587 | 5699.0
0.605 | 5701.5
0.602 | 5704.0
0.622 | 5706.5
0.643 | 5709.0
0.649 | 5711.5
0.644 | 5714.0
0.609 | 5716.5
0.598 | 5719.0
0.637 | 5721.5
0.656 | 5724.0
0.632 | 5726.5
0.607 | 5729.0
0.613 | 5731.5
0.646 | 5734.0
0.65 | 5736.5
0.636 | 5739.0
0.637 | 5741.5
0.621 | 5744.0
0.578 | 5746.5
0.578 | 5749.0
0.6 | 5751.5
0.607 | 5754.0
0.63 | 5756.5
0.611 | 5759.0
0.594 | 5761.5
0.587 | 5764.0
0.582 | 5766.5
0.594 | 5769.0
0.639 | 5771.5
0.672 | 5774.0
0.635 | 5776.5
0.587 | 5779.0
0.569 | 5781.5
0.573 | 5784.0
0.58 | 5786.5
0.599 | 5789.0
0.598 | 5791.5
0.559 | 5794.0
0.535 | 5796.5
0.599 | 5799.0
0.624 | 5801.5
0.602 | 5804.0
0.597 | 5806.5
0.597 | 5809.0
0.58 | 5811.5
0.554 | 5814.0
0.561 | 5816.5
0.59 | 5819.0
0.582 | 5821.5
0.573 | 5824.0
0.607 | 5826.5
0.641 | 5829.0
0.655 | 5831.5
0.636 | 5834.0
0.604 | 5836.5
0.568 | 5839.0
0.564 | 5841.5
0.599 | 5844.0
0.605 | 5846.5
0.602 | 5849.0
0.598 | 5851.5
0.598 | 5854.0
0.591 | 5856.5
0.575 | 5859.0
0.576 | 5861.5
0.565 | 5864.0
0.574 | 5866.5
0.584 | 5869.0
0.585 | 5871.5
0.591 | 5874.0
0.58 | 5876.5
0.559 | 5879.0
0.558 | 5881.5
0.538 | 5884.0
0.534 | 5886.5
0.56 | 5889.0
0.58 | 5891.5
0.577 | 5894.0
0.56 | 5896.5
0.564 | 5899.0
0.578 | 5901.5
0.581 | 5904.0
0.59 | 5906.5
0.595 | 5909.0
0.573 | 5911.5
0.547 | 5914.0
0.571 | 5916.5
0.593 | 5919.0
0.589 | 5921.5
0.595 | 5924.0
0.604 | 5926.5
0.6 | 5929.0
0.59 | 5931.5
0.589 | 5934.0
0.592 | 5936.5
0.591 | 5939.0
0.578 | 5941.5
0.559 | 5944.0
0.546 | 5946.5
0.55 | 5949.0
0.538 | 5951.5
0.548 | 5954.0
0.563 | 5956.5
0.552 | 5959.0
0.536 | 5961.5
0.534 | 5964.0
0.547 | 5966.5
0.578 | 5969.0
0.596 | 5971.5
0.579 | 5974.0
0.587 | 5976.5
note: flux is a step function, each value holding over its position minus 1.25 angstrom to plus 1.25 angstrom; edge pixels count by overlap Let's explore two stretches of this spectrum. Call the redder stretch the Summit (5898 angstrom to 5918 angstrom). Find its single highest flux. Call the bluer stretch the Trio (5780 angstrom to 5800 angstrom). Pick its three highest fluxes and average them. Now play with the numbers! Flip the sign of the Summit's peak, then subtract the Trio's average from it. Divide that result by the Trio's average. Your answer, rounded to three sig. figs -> -1.99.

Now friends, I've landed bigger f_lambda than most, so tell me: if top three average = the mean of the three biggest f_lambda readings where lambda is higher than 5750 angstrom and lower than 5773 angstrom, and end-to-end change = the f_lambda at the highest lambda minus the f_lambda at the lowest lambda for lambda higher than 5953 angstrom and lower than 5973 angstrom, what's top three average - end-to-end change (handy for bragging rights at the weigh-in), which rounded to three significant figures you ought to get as 0.579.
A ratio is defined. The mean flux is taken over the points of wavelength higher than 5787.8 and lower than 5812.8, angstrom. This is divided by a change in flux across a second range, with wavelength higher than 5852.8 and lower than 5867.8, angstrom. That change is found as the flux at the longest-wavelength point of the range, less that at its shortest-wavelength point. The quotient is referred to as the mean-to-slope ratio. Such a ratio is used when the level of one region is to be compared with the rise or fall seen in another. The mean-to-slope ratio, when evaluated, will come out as -25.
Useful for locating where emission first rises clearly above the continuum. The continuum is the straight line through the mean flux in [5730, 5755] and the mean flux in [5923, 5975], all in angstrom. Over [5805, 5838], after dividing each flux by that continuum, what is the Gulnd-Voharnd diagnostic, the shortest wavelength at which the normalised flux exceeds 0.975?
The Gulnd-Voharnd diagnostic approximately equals 5806.5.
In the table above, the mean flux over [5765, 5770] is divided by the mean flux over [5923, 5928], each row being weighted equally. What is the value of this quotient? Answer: 0.98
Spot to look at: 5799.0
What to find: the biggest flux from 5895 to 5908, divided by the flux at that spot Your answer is 0.98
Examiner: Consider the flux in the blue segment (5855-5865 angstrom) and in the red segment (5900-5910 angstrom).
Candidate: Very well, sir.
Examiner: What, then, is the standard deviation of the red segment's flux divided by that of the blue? 0.73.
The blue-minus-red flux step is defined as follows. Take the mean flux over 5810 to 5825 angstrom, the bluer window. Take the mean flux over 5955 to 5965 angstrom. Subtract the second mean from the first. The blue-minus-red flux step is 0.027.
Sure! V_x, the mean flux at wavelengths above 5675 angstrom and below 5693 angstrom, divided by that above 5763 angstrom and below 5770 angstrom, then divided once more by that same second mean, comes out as 1.76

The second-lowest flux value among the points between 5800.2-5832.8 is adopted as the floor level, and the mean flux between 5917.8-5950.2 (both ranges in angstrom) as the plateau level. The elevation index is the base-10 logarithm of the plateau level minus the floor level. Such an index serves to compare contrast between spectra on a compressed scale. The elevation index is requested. -1.7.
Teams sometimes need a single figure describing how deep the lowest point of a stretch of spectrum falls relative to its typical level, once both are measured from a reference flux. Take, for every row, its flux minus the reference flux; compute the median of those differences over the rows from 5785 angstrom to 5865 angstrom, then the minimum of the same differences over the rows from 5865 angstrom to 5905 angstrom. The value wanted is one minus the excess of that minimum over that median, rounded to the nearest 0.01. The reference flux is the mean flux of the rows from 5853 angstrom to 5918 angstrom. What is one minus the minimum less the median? 1.06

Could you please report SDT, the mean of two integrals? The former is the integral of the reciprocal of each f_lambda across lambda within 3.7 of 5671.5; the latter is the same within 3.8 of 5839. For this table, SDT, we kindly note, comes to 12.4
